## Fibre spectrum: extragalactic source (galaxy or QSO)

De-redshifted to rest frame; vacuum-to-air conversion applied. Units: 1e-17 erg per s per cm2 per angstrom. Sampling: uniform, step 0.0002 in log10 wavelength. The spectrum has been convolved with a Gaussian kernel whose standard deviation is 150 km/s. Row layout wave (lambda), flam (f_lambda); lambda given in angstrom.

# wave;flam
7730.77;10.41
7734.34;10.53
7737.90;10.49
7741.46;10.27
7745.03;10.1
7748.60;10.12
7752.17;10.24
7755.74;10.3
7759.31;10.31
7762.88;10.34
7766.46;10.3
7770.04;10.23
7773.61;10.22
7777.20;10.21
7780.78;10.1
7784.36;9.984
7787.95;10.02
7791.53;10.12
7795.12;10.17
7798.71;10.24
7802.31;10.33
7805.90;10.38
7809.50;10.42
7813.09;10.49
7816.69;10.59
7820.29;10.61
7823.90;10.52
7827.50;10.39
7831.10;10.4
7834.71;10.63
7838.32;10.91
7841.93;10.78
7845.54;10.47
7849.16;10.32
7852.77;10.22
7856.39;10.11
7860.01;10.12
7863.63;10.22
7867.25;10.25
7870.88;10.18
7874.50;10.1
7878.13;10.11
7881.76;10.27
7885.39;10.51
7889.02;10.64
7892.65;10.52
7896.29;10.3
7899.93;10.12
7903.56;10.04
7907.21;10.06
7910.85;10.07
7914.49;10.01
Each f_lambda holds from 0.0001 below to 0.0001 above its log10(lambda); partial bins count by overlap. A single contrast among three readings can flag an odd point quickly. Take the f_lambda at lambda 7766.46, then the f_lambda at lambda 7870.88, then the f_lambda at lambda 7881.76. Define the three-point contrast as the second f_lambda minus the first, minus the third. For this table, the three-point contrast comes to -10.4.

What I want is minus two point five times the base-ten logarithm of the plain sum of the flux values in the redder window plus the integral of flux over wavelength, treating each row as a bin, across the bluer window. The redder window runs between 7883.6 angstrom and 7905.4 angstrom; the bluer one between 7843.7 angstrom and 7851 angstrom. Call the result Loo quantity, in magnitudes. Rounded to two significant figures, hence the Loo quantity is -5.3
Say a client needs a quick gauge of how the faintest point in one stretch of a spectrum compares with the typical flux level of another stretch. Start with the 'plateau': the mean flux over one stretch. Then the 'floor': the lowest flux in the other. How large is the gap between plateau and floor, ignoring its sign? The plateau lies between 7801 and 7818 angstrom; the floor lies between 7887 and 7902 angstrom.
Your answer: 0.32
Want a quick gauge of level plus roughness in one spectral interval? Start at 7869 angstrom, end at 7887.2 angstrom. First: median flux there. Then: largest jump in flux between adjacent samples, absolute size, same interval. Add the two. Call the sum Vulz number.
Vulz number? 10.42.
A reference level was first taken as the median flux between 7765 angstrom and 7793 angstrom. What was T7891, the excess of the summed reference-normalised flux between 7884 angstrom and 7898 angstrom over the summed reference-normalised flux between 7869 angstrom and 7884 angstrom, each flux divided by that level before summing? 0.13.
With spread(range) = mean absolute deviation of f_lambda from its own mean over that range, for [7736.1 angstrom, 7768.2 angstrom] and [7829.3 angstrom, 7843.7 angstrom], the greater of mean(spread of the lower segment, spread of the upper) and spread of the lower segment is 0.12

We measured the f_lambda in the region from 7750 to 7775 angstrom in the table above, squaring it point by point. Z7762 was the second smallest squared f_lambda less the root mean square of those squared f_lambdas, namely -1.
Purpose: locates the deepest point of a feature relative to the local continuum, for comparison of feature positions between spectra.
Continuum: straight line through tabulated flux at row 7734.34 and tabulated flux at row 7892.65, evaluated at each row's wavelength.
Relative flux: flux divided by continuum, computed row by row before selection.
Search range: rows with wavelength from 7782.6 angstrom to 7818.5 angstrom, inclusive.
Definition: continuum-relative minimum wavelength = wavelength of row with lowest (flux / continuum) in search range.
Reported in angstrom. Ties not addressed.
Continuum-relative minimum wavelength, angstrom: 7784.36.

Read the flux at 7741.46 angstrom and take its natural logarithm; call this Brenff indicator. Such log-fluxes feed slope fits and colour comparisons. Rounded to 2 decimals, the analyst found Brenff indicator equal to 2.33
